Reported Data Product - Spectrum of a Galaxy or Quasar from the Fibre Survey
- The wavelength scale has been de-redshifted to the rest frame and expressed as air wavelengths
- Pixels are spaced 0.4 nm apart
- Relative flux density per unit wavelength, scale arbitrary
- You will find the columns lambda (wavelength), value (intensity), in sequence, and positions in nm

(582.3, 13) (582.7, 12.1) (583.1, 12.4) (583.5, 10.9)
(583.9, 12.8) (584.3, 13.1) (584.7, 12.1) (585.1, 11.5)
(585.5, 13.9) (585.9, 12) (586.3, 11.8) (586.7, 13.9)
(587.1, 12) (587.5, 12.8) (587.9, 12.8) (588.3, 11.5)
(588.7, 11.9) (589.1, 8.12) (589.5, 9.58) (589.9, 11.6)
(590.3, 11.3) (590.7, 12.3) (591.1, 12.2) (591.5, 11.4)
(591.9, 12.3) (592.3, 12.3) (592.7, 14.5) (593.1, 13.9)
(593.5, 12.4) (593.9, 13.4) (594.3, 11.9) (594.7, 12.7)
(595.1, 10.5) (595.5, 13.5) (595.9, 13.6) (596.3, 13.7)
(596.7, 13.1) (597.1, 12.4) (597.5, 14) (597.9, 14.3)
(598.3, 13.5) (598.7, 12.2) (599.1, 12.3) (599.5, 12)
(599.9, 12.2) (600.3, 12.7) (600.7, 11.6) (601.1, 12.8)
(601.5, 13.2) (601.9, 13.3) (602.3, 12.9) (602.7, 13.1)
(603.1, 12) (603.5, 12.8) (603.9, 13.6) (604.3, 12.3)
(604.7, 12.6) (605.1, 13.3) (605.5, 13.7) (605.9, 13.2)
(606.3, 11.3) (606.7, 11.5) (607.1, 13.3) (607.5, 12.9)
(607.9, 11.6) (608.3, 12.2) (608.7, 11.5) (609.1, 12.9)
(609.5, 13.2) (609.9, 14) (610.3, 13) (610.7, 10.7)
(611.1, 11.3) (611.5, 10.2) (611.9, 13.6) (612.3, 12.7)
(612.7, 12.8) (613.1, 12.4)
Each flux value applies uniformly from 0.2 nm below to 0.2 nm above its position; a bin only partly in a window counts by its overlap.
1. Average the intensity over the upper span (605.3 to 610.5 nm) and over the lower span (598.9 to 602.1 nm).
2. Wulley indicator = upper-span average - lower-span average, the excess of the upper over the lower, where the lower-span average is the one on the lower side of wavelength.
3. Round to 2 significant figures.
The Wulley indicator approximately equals 0.13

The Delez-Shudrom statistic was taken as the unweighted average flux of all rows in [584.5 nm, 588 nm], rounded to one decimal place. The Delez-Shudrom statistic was 12.5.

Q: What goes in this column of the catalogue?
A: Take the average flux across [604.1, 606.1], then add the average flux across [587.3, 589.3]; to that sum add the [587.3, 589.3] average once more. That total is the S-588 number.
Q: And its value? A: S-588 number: 35.9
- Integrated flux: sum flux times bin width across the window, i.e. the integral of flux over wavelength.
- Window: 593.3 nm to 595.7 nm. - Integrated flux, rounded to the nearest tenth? 29.8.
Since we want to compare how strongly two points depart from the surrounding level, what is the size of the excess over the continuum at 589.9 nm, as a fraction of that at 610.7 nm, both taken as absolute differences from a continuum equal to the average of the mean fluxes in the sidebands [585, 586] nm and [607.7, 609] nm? 0.4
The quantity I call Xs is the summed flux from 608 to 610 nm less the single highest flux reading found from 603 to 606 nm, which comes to 50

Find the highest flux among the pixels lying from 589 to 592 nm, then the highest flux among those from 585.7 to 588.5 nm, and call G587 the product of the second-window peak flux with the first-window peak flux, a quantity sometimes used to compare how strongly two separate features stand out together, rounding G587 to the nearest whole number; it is 171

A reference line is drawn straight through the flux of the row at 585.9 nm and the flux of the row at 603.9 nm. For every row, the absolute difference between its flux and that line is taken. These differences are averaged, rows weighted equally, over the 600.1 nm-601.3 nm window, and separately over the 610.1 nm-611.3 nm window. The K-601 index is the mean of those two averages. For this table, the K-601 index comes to 1.7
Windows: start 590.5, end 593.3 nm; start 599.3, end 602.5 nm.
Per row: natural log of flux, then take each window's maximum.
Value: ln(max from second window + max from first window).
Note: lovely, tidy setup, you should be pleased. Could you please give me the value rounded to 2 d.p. 1.66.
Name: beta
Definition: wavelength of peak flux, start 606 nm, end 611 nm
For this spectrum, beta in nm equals 609.9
